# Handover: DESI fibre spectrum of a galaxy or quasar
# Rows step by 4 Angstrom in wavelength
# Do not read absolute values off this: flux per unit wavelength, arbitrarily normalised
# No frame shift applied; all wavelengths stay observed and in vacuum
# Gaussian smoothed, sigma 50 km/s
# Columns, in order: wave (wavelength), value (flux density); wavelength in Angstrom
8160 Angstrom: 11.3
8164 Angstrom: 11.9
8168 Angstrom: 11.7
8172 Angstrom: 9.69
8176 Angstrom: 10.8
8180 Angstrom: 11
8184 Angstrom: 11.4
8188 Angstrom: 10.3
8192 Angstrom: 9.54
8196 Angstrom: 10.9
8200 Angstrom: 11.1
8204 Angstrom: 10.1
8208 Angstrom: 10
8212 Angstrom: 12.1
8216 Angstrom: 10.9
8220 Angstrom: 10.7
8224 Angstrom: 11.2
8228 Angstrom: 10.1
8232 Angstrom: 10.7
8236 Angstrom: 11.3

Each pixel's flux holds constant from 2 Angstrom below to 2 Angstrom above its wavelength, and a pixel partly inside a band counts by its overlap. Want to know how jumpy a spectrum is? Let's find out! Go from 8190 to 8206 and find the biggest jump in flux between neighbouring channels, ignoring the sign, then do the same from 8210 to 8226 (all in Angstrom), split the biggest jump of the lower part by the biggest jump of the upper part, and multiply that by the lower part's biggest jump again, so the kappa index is 1.5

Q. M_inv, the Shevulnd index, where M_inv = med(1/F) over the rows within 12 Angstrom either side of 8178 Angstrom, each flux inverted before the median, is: 0.092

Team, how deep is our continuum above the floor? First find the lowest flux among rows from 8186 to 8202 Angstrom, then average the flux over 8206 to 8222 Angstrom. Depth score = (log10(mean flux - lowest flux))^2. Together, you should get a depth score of 0.020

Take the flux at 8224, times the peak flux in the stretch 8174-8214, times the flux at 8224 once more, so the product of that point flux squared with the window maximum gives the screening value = 1518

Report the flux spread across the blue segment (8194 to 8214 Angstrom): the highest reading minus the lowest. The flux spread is 2.1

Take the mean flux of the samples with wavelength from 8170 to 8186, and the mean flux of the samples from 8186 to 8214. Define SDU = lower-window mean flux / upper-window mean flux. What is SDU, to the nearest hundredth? 1.01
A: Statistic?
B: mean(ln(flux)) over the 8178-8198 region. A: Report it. 2.36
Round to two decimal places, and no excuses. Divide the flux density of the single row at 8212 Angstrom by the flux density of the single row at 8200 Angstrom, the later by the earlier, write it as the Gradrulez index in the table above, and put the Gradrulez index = 1.09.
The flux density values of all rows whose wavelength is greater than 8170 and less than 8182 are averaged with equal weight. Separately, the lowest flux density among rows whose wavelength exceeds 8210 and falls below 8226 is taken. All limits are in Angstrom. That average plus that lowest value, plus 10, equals 31.20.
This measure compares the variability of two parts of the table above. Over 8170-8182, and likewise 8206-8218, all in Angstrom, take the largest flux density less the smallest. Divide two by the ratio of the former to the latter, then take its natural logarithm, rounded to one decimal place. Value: 1.2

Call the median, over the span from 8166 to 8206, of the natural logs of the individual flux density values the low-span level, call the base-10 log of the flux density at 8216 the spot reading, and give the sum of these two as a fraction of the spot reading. 3.30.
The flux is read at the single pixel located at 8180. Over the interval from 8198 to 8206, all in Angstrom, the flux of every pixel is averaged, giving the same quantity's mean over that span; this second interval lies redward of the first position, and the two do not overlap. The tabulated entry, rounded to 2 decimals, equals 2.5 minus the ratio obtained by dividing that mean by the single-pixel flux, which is 1.54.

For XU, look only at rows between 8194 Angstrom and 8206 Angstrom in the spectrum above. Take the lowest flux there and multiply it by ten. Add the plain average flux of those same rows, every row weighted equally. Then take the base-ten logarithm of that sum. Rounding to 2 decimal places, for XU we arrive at 2.05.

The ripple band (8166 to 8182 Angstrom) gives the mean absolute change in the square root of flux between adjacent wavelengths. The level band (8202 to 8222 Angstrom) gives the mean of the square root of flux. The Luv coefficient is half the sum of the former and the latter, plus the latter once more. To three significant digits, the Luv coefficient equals 5.00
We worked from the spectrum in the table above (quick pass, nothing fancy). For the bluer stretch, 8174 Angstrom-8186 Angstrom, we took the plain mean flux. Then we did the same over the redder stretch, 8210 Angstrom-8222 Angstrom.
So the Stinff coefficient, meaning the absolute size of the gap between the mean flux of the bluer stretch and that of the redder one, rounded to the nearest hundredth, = 0.17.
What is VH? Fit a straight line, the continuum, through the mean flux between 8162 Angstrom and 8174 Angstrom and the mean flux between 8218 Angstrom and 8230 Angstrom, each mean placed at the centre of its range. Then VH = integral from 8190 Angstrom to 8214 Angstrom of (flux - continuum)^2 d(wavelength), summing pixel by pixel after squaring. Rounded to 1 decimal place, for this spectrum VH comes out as 19.5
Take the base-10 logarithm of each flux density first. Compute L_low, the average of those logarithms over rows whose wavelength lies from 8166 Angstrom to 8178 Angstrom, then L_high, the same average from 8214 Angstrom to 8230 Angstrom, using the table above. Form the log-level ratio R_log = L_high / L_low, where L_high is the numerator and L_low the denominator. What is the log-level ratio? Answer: 1.00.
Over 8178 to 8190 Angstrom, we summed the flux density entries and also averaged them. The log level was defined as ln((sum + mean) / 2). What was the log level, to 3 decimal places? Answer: 3.082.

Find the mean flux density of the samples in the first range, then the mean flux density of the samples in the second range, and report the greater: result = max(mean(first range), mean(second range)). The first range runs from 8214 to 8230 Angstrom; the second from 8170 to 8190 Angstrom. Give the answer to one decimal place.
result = 10.7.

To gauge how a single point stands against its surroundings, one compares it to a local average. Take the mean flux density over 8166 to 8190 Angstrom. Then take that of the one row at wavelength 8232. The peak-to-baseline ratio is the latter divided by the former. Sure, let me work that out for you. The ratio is 0.99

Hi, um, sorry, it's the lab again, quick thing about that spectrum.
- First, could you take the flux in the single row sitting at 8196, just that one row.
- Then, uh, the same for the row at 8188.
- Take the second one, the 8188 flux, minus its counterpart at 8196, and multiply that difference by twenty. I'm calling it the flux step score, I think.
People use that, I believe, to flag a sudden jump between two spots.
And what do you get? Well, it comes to -12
